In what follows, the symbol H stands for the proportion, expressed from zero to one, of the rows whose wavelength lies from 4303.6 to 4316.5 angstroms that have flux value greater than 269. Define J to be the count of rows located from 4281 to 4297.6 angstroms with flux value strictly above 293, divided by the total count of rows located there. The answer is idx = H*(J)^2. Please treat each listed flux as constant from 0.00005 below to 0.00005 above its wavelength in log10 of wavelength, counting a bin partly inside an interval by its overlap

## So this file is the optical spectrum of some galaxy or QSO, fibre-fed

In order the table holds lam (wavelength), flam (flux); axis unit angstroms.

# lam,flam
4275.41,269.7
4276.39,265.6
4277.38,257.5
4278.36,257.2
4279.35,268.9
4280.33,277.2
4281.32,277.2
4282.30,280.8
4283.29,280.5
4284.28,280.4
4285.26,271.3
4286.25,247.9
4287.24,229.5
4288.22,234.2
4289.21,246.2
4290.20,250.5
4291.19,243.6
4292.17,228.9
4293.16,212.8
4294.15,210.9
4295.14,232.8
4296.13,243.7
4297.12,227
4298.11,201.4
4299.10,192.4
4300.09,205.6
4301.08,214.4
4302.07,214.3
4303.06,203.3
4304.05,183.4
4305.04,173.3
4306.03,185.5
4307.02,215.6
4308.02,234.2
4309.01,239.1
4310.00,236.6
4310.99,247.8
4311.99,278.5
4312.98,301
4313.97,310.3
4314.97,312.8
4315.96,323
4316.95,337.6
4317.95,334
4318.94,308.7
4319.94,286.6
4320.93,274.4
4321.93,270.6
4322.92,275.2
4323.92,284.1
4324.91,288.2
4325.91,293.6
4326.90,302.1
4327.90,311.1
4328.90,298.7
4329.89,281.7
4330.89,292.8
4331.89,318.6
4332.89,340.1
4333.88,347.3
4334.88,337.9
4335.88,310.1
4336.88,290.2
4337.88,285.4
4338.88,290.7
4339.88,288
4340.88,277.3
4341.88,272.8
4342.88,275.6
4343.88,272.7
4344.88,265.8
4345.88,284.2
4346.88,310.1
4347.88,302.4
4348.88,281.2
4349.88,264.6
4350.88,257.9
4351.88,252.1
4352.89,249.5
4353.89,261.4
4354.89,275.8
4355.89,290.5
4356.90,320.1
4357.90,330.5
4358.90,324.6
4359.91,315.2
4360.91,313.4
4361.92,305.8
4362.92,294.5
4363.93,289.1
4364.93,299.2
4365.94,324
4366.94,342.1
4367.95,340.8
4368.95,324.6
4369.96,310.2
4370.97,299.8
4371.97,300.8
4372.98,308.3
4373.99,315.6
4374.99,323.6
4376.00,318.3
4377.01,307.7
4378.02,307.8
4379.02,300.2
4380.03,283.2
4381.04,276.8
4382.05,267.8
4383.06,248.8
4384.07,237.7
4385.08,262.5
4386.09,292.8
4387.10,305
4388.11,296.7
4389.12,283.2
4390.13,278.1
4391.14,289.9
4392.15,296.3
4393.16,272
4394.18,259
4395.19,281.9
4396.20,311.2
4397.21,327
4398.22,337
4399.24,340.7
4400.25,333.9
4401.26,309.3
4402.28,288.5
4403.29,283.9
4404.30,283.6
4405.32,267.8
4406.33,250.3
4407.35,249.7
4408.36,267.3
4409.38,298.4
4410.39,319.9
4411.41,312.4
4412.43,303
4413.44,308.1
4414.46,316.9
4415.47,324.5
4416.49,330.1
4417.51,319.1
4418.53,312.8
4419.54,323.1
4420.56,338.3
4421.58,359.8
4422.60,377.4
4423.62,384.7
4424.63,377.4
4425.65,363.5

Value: 0.000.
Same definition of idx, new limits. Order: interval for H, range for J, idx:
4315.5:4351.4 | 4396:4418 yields 0.426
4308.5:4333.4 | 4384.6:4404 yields 0.197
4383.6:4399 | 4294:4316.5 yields 0.024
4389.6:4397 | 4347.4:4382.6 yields 0.370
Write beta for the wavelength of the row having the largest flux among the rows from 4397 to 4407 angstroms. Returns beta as 4399.24 angstroms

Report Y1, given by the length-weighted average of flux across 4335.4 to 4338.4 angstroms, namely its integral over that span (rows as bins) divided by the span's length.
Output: 295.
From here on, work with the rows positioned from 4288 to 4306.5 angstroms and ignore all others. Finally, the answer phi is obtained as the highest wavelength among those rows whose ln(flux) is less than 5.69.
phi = 4306.03 angstroms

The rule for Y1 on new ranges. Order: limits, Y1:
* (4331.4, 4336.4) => 331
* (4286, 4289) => 237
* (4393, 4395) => 266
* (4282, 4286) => 276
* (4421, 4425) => 374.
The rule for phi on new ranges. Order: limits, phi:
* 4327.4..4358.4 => 4355.89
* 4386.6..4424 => 4408.36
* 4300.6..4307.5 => 4307.02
